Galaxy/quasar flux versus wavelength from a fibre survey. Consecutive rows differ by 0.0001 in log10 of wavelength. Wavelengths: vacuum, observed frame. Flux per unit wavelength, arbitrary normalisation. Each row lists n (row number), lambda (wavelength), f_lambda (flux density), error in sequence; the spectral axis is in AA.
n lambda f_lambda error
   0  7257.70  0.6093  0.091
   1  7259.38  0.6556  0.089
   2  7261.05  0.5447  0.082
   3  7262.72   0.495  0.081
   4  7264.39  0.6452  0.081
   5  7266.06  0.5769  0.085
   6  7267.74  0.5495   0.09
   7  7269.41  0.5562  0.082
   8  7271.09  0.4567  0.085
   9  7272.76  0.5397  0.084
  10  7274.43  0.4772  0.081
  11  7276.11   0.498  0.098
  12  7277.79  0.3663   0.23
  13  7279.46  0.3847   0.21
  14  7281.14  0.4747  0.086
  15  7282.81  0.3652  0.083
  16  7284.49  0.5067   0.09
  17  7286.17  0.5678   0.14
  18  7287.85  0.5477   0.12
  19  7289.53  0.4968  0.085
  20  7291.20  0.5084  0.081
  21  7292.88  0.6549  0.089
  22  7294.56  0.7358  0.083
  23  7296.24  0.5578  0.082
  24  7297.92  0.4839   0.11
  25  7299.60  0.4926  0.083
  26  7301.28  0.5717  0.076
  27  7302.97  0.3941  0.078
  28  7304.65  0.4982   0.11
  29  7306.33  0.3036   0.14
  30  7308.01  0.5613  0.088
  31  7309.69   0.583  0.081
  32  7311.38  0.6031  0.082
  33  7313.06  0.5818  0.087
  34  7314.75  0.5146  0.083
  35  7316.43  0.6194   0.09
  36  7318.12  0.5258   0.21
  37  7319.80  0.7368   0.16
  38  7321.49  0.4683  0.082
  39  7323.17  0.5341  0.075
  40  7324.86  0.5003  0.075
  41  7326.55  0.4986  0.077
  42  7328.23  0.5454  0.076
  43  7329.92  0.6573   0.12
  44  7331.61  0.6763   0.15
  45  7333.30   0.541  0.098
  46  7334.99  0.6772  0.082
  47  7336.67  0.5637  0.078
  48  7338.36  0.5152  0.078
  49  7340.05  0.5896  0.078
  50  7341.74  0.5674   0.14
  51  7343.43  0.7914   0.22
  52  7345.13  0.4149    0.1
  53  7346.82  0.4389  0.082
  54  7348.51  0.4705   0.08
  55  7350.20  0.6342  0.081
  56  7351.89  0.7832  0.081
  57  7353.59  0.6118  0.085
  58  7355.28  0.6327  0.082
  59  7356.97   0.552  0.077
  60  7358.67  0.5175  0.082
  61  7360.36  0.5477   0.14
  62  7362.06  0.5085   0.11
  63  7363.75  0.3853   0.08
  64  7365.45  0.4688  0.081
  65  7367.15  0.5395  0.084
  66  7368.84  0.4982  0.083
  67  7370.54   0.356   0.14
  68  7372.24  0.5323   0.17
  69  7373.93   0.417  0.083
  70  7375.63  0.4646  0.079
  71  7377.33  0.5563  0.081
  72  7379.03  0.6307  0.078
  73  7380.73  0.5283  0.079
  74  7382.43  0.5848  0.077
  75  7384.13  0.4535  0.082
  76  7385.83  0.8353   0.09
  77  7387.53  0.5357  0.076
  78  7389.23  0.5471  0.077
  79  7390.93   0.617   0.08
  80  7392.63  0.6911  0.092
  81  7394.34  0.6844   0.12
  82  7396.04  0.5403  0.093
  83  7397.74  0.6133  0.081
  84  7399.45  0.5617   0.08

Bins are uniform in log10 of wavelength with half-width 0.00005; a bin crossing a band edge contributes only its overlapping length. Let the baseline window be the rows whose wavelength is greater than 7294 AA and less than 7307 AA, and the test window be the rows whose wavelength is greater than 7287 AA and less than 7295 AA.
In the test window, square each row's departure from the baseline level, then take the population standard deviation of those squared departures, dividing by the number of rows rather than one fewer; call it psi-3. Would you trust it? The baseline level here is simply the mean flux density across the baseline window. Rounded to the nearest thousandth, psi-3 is 0.021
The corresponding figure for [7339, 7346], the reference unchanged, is 0.033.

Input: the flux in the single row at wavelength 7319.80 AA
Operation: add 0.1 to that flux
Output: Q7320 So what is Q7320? 0.84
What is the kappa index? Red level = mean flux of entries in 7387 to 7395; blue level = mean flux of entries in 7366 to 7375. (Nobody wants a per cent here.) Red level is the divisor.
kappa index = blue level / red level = 0.76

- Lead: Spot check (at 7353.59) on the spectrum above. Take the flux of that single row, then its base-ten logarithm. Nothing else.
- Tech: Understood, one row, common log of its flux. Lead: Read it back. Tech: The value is -0.21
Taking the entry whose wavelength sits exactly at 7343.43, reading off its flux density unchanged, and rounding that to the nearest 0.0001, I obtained 0.7914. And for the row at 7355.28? 0.6327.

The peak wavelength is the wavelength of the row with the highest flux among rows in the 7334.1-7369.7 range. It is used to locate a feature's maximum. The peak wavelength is 7343.43 AA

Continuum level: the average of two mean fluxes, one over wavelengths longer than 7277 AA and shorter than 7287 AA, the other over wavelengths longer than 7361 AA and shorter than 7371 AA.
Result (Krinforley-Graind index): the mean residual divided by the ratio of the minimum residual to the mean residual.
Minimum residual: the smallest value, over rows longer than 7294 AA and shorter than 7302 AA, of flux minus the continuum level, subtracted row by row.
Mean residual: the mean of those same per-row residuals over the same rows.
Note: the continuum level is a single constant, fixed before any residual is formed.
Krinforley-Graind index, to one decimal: 0.4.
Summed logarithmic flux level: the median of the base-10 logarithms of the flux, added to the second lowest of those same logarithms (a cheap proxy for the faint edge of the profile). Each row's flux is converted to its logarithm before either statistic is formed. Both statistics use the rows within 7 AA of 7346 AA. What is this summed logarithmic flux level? -0.60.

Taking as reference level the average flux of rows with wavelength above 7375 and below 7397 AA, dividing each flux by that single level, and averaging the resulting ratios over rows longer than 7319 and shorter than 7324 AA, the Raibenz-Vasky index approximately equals 0.98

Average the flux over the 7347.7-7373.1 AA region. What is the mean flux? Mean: 0.536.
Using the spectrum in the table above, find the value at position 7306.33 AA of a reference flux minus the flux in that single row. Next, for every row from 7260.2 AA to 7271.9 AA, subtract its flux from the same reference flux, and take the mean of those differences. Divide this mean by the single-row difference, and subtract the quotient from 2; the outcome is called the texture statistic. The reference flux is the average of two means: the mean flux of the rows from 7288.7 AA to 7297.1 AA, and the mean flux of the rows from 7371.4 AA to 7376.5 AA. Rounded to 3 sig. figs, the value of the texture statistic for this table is 2.07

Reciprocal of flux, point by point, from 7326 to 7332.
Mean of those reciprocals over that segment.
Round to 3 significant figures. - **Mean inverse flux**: 1.71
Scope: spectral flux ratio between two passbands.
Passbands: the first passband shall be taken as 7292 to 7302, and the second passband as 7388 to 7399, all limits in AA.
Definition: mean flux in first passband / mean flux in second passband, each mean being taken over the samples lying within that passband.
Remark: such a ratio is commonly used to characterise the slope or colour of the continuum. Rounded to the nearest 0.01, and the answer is 0.95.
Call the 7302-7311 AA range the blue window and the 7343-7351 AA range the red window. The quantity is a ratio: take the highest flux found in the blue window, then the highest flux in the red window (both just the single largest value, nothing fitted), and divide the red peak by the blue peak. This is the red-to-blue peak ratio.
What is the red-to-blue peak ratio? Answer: 1.36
